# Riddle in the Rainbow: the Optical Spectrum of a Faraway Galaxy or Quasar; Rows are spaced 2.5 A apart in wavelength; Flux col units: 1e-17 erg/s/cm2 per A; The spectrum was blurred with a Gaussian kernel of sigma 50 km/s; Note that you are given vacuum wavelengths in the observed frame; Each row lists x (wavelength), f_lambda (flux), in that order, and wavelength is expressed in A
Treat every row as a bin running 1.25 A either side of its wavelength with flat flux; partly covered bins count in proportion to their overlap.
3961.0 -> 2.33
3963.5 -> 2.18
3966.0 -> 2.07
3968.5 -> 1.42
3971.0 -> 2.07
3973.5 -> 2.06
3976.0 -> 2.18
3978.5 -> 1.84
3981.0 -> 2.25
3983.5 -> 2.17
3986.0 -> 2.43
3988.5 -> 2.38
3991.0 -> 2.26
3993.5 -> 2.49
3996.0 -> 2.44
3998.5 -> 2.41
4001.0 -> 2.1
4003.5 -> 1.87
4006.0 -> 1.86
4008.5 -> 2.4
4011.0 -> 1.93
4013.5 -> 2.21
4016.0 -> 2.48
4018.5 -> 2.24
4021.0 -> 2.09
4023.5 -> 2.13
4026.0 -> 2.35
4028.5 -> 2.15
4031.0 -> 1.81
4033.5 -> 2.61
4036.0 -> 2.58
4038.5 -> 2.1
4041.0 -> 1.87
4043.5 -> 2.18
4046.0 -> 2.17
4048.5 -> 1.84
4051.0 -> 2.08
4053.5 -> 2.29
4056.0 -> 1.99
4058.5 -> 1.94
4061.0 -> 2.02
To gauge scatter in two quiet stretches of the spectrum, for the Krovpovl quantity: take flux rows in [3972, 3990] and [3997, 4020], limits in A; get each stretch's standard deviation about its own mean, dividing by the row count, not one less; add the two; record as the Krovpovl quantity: 0.41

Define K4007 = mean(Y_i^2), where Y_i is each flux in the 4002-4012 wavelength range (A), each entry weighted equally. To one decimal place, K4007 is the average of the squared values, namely 4.1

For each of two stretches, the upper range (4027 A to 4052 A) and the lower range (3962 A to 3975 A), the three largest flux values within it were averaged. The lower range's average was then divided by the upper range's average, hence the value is 0.86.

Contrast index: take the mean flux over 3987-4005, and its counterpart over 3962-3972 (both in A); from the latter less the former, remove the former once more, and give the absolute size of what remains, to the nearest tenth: 2.6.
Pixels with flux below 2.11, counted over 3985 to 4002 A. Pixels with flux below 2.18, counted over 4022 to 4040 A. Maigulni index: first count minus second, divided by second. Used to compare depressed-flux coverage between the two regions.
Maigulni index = -0.75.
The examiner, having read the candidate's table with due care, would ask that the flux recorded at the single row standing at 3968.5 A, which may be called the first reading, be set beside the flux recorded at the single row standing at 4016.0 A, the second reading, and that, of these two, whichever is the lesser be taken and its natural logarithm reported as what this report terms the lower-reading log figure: 0.35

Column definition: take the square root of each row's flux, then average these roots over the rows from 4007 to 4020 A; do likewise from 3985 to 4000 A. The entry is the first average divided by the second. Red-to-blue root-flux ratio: 0.97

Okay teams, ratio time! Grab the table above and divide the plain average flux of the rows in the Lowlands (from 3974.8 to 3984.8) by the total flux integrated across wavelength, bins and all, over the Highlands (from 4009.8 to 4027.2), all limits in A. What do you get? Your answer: 0.055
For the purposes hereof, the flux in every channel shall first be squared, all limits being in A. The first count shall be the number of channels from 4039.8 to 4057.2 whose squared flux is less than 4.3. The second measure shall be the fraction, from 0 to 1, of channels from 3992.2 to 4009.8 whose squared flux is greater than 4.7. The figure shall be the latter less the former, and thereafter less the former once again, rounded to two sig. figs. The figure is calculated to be -5.4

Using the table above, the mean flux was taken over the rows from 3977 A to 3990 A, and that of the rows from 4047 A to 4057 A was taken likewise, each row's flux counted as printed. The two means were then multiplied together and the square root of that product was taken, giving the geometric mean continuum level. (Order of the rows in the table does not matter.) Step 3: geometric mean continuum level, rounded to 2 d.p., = 2.13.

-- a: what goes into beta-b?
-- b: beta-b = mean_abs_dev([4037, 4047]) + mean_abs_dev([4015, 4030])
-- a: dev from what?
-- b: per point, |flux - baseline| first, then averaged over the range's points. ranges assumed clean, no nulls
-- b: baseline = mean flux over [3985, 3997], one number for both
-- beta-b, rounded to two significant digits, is 0.51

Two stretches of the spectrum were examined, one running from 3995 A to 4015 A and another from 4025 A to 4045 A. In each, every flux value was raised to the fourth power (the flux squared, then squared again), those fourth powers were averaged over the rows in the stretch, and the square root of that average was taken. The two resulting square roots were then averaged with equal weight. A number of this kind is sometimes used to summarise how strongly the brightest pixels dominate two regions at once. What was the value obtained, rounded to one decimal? 4.9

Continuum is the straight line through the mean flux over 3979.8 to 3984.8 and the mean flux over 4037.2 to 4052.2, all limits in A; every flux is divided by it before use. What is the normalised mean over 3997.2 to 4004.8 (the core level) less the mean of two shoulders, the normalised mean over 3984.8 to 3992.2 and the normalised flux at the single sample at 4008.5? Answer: -0.11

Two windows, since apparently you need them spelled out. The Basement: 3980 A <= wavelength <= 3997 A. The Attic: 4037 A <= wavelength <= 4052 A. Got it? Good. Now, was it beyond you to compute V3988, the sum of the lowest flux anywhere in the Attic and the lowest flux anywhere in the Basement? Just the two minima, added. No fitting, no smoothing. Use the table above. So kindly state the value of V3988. 4.01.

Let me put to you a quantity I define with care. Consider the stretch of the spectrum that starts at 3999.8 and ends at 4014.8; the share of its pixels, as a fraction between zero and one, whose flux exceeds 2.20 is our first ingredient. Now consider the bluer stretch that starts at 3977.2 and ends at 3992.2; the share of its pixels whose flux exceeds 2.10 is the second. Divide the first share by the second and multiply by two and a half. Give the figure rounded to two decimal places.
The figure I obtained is 1.00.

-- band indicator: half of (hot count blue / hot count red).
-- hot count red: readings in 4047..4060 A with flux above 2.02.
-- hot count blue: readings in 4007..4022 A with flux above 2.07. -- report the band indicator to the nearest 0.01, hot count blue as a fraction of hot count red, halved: 1.25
